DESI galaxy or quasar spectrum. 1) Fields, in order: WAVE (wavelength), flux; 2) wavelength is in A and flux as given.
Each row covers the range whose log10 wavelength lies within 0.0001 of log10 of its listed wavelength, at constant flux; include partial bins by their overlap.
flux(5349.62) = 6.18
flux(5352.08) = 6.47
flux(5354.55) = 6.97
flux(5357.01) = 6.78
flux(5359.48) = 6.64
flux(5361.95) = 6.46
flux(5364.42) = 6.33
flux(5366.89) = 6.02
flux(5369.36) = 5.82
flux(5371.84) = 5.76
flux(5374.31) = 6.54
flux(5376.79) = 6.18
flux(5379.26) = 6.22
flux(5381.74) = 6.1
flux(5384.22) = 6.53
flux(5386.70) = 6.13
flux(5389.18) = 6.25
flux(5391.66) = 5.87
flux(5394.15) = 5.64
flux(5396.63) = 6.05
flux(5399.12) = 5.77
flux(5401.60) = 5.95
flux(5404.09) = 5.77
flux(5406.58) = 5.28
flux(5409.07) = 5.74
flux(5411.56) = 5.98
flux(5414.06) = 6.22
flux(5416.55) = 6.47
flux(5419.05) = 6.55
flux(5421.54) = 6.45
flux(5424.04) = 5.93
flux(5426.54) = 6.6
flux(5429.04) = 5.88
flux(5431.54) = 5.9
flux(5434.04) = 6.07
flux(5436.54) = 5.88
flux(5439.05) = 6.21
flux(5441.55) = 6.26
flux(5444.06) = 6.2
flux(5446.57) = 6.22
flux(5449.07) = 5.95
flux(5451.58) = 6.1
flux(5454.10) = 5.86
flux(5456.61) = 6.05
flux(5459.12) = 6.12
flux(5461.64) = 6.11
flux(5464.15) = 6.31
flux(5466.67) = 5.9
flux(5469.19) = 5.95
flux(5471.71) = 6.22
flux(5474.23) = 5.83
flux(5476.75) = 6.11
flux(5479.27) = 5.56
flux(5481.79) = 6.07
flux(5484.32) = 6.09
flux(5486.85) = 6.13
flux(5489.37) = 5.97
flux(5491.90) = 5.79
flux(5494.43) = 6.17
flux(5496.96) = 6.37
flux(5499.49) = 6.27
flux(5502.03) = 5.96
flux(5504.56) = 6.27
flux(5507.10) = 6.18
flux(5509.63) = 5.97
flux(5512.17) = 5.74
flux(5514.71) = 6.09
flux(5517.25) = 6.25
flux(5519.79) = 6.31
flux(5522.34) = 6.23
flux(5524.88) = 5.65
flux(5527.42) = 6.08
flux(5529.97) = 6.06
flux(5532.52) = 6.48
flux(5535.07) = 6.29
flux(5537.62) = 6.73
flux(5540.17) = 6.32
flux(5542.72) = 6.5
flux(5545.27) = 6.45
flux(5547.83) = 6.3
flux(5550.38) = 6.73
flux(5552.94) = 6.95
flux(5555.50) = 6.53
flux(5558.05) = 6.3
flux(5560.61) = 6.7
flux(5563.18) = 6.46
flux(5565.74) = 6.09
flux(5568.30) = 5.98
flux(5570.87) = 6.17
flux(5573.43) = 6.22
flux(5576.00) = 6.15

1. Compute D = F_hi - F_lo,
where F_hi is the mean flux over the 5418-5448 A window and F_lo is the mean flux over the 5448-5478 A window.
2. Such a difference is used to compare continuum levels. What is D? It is 0.14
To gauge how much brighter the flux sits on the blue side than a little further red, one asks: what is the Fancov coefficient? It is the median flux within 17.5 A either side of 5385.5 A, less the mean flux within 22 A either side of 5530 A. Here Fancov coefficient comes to -0.2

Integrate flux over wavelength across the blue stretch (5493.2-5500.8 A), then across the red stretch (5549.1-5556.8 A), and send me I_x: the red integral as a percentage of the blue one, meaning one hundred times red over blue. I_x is 109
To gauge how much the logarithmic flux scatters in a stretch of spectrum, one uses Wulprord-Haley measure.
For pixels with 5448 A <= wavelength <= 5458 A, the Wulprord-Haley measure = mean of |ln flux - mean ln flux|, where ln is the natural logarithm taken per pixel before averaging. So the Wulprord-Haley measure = 0.014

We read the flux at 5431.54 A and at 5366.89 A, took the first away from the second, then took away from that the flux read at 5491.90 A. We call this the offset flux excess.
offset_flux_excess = -5.7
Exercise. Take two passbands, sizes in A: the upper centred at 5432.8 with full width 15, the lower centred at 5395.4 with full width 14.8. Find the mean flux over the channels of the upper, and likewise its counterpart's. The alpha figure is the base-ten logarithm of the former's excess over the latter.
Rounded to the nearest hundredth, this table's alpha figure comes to -0.77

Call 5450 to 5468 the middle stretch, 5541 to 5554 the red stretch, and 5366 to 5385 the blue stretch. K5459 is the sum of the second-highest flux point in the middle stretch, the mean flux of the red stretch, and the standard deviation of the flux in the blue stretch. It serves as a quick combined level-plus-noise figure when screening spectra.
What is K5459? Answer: 13.0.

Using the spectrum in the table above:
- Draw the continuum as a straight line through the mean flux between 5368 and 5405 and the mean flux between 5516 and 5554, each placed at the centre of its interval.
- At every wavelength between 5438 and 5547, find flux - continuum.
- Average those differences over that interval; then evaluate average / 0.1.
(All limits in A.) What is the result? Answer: -1.4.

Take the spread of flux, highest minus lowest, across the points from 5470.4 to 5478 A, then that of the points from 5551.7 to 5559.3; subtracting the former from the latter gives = 0.26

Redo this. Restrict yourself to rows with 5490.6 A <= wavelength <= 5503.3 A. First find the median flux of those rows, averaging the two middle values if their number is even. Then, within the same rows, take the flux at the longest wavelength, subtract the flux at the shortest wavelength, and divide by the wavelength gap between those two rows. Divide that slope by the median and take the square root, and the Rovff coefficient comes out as 0.052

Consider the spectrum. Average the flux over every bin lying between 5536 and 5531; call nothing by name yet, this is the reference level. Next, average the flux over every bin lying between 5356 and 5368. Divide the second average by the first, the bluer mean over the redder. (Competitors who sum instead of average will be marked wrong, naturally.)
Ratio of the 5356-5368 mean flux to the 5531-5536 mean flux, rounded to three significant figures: 1.01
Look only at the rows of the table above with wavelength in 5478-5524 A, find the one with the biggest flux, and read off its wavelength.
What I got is 5496.96 A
